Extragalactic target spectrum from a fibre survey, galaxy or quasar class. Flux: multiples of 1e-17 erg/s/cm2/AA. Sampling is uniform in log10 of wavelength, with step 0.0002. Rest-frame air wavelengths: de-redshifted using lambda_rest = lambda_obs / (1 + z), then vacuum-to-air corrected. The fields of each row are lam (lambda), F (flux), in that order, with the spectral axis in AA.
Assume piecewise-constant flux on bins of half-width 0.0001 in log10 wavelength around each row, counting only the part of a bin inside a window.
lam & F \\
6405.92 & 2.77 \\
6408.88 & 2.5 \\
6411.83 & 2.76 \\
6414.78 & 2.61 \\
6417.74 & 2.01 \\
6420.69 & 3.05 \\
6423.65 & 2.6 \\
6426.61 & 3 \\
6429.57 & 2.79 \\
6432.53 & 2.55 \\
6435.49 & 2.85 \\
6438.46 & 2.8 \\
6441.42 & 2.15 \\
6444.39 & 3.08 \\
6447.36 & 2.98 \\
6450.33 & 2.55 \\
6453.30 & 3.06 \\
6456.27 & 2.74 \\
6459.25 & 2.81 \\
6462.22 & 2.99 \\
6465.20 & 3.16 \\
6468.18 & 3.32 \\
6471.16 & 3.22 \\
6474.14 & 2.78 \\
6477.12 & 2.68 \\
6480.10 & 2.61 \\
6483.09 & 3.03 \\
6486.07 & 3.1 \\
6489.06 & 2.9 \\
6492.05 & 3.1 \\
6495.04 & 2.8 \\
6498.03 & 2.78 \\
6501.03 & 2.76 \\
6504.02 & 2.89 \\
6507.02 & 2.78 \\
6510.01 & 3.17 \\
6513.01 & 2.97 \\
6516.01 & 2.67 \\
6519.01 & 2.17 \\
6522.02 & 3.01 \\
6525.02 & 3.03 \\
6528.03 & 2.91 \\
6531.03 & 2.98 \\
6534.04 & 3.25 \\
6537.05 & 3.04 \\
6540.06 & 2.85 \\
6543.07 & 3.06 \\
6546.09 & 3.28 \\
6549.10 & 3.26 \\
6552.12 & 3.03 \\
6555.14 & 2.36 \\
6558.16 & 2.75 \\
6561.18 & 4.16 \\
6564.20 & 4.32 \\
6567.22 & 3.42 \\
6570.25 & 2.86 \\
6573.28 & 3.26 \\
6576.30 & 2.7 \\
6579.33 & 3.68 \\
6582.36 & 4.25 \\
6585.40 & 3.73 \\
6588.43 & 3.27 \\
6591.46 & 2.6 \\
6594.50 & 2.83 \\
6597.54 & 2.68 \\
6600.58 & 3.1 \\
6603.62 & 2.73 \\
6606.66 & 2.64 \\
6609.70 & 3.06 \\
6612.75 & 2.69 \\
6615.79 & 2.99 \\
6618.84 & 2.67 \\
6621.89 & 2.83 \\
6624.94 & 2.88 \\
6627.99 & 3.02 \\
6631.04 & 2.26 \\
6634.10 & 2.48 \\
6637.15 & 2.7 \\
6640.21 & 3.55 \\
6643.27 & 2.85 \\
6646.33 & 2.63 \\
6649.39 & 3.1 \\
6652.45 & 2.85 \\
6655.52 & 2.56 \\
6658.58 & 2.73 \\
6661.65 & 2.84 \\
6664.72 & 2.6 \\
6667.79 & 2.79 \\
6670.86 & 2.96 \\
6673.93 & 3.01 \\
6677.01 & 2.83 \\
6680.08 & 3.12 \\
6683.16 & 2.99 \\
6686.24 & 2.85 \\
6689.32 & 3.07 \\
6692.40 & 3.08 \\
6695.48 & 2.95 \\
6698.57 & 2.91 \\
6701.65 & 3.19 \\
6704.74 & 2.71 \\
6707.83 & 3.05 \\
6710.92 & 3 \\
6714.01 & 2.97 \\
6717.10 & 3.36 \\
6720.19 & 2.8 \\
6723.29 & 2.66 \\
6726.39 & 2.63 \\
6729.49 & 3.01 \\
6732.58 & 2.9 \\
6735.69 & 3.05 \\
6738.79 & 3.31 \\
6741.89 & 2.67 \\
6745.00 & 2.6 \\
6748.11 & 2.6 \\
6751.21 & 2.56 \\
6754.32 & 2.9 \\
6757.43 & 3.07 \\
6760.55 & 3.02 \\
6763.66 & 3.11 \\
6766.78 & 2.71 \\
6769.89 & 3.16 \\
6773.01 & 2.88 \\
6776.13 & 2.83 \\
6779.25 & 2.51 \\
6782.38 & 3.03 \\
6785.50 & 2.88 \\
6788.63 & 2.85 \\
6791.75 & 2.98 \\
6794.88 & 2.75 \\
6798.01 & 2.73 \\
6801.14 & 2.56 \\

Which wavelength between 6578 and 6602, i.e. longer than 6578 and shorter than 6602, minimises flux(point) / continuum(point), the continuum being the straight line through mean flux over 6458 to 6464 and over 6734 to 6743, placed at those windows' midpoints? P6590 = 6591.46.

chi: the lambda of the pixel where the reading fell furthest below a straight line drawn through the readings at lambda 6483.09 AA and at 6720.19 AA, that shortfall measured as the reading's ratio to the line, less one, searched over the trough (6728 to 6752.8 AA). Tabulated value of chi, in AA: 6751.21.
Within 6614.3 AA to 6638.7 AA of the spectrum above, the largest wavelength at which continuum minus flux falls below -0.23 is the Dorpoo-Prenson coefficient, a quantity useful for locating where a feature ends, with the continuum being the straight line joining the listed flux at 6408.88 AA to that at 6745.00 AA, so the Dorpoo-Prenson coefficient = 6627.99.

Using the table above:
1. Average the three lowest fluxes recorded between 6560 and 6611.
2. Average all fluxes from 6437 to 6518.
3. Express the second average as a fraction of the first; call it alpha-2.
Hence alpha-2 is 1.09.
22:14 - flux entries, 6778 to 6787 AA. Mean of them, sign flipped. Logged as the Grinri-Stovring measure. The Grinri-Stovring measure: -2.8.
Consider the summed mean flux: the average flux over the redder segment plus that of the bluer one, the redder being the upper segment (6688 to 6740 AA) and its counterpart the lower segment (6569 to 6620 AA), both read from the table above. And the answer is 6.02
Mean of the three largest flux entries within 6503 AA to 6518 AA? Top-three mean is 3.01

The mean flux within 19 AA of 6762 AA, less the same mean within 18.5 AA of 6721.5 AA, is -0.12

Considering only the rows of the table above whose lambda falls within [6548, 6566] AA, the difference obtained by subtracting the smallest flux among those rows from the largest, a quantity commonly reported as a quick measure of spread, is 2.0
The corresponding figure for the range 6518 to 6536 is 1.1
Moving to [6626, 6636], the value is 0.8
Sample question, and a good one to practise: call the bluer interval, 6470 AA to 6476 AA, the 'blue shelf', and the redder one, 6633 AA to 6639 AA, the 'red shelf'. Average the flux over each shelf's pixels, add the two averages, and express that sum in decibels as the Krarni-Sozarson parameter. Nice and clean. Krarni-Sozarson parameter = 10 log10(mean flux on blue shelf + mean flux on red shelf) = 7.5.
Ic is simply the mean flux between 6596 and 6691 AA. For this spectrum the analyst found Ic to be 2.841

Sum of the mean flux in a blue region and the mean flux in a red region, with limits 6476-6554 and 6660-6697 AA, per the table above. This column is 5.85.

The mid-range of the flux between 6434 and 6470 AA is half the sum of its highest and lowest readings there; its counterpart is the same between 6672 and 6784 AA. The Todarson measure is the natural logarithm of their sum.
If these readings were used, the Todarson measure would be 1.74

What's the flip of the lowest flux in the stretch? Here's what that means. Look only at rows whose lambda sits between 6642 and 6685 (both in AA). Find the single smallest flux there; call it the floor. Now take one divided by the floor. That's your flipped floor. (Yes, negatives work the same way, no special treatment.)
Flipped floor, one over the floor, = 0.391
